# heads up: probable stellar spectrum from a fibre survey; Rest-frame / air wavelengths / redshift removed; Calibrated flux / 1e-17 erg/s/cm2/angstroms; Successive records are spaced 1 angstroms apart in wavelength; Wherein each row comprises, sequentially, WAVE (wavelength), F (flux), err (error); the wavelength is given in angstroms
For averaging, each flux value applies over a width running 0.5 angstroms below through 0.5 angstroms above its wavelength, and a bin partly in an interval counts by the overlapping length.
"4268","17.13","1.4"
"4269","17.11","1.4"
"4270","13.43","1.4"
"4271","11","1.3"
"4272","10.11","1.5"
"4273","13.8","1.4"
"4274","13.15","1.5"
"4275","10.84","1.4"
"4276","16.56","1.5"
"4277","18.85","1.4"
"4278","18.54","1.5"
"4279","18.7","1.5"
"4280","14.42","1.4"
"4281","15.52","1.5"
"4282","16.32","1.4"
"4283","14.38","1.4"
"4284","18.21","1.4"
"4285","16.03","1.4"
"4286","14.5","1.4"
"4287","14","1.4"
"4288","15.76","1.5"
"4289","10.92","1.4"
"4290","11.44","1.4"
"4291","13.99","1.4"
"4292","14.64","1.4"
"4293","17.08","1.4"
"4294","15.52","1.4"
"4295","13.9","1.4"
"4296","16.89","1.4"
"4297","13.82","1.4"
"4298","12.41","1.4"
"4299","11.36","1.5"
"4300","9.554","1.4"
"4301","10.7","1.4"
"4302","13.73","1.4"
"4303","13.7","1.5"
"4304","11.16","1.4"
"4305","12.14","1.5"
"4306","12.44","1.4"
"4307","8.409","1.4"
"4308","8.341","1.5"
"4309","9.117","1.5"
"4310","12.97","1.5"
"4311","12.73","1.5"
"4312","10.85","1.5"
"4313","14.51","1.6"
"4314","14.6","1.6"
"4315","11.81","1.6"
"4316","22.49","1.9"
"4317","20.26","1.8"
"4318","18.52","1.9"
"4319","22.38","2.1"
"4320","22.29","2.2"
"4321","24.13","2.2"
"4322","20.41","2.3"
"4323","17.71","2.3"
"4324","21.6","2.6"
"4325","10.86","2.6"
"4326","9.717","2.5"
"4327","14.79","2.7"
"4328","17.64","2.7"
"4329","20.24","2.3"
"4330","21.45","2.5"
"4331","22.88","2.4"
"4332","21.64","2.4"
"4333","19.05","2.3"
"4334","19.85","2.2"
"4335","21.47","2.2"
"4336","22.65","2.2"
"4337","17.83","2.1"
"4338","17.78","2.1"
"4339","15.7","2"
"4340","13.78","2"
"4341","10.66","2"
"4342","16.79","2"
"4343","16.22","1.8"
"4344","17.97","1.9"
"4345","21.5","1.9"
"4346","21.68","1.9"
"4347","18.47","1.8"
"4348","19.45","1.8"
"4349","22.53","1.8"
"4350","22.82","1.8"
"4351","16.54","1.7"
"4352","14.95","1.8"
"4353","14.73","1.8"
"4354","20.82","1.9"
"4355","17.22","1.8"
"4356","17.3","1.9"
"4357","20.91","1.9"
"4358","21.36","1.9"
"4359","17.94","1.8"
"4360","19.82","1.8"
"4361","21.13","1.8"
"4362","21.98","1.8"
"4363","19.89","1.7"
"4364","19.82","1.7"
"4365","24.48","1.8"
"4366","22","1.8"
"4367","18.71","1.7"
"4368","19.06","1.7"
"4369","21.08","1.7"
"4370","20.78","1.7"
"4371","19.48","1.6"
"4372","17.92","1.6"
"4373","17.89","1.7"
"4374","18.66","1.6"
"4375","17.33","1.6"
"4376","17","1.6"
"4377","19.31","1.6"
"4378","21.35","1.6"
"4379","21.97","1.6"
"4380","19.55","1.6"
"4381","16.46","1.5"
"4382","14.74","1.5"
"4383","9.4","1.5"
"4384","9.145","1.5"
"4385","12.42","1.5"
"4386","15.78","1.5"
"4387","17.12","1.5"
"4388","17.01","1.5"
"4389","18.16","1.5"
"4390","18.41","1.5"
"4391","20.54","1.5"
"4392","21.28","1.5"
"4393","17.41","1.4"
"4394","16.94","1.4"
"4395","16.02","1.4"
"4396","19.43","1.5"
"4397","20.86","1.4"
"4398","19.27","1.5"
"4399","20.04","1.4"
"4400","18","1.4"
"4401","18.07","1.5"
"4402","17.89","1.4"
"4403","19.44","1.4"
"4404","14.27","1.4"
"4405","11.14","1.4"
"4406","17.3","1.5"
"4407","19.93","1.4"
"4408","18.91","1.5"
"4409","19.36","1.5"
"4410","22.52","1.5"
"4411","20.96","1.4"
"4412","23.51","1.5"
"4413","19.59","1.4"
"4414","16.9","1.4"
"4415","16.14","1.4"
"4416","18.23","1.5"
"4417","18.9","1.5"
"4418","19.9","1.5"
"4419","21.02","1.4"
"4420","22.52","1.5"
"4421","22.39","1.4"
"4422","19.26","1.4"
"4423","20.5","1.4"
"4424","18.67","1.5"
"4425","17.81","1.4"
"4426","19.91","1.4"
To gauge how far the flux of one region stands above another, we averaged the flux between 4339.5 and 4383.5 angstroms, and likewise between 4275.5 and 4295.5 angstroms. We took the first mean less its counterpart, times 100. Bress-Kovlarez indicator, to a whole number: 325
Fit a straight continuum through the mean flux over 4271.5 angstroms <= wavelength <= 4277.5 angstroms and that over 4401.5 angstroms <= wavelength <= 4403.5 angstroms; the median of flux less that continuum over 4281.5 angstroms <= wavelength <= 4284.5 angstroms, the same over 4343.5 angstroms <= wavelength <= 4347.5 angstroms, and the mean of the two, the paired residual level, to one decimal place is 2.8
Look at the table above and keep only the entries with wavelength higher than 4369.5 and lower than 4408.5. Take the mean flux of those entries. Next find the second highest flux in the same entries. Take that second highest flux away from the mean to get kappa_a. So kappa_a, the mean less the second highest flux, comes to -3.7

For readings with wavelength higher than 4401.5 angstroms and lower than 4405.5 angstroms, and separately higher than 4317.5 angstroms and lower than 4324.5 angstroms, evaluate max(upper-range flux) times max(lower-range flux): 469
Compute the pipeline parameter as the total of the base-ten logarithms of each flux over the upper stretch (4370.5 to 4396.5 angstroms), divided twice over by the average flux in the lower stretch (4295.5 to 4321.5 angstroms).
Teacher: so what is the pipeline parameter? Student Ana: 0.16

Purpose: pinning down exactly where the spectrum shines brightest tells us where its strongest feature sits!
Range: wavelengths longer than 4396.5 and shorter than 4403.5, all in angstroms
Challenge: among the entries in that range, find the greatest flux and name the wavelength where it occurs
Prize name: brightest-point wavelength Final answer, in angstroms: 4397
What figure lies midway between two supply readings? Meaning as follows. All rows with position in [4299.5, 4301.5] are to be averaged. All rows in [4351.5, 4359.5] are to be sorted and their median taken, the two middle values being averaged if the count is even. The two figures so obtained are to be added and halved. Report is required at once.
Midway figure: 13.9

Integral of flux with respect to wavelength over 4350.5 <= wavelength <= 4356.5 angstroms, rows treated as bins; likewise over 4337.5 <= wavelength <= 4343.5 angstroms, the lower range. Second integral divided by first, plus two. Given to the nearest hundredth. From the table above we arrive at 2.90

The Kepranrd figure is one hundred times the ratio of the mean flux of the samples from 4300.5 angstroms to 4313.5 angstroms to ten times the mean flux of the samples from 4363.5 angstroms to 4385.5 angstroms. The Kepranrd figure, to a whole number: 6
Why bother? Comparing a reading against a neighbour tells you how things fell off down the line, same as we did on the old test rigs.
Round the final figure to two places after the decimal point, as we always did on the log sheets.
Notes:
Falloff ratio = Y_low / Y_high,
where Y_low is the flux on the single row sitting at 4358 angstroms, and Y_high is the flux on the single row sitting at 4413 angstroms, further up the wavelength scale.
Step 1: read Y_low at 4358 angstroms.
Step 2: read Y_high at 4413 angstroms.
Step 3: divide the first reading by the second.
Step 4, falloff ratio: 1.09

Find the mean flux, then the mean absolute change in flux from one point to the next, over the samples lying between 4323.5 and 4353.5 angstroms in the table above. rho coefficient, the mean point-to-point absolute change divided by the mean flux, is 0.14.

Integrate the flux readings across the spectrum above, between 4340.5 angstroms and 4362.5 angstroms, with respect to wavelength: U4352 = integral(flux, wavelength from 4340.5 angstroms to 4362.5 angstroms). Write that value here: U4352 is 413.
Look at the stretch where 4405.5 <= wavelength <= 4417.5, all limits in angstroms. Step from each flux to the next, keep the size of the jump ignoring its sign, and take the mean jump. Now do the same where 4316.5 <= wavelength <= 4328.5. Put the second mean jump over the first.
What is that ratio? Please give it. 1.8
